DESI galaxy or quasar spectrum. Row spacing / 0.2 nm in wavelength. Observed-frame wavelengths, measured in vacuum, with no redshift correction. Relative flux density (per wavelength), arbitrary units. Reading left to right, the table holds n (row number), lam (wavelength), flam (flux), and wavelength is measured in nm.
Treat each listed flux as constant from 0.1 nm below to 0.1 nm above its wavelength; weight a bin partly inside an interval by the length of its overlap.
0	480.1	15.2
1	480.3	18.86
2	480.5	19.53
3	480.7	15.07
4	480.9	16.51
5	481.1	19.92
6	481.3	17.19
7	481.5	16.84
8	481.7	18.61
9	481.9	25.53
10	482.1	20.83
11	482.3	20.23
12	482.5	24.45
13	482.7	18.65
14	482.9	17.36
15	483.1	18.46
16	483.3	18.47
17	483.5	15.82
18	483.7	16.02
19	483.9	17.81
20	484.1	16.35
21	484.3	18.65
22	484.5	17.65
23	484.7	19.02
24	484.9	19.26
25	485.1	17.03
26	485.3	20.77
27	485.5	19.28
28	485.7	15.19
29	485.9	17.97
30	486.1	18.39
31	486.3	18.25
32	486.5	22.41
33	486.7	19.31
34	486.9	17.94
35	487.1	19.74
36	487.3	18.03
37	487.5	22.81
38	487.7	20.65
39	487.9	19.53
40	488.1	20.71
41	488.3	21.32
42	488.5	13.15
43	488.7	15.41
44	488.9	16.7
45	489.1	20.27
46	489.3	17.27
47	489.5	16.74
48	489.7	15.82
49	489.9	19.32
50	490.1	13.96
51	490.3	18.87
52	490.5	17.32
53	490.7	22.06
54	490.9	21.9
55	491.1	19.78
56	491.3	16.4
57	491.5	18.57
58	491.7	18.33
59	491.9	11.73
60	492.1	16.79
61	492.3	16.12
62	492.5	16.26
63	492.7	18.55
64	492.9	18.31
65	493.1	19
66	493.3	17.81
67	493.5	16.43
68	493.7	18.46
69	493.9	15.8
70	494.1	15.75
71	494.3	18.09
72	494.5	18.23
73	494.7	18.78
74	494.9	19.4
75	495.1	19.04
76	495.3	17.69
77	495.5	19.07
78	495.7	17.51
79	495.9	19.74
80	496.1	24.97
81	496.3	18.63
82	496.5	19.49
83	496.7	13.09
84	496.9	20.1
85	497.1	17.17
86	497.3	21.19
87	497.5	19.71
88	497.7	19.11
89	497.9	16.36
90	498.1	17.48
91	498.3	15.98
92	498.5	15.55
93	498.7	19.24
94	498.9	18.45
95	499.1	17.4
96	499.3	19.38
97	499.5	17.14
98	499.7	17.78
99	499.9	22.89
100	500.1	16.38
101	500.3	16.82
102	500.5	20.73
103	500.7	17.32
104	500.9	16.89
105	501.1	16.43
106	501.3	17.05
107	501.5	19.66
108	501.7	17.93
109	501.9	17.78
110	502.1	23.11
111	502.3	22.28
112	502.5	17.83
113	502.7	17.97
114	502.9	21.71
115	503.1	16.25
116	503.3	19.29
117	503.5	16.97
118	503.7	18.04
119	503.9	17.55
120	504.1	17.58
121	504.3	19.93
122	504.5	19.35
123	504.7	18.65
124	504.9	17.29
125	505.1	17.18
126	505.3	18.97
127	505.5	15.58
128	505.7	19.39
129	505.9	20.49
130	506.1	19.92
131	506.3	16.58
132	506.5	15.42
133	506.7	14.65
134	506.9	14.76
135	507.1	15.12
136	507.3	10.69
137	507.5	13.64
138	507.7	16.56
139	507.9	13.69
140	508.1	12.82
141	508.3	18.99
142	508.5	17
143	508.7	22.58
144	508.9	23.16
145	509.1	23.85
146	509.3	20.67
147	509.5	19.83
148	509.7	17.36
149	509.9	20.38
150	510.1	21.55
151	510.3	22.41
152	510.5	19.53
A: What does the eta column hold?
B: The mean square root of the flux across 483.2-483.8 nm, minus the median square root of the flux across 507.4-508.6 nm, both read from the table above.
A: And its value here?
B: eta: 0.21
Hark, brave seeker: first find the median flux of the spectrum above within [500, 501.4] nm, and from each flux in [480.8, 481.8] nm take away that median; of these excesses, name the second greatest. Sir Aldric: 1.7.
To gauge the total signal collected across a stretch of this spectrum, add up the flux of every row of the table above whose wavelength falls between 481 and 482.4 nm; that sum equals 139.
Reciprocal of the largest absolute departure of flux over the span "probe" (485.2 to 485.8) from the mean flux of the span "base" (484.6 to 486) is 0.32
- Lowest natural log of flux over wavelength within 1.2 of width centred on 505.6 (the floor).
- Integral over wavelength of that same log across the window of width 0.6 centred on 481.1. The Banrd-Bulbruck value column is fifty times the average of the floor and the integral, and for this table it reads 112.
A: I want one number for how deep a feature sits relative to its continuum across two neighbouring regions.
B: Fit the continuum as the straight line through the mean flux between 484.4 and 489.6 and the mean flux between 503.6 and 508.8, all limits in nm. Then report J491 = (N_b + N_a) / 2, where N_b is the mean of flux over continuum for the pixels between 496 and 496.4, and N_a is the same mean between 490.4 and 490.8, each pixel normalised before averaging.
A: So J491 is 1.15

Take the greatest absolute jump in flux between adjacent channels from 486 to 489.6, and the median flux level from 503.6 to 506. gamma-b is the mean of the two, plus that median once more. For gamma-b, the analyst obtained 31.6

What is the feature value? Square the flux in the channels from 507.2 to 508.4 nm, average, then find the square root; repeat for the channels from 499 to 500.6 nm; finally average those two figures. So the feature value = 16.7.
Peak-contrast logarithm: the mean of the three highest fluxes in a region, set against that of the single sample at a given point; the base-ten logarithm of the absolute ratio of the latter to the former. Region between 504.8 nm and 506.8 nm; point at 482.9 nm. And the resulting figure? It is -0.060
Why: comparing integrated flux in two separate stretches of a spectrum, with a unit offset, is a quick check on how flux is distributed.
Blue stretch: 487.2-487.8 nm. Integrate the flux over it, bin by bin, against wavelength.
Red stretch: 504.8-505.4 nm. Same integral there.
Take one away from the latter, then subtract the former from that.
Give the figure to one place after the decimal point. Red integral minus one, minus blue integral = -2.6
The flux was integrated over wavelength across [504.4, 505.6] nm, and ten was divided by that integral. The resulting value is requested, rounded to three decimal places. 0.467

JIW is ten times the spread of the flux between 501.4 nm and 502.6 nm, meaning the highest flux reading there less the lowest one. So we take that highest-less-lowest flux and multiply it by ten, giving 53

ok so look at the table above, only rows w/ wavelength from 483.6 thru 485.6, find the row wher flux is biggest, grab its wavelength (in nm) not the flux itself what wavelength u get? 485.3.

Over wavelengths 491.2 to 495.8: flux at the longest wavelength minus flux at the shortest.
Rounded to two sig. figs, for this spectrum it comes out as 1.1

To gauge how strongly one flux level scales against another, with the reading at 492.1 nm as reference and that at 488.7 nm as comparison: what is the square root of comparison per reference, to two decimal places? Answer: 0.96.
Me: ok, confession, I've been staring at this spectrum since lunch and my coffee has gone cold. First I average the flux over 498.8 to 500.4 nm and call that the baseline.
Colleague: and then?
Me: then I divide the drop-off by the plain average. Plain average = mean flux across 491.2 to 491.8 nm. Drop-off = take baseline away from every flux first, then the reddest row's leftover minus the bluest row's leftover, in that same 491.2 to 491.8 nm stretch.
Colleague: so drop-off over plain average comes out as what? 0.11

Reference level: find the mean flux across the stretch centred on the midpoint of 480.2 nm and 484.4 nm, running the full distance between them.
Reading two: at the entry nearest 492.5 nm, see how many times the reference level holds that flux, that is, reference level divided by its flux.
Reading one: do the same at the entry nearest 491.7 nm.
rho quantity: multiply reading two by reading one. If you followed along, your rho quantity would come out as 1.2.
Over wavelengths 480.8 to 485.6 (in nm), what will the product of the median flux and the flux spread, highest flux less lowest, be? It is 180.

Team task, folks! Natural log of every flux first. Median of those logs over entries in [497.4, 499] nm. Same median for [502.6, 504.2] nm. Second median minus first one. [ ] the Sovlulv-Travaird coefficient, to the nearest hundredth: -0.01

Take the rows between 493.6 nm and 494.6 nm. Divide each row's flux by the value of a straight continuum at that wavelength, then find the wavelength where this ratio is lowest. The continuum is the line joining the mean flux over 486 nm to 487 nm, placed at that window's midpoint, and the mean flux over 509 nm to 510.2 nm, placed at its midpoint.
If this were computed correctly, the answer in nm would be 494.1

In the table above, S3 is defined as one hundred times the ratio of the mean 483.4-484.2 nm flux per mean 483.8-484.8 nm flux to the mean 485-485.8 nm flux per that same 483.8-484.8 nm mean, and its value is 91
